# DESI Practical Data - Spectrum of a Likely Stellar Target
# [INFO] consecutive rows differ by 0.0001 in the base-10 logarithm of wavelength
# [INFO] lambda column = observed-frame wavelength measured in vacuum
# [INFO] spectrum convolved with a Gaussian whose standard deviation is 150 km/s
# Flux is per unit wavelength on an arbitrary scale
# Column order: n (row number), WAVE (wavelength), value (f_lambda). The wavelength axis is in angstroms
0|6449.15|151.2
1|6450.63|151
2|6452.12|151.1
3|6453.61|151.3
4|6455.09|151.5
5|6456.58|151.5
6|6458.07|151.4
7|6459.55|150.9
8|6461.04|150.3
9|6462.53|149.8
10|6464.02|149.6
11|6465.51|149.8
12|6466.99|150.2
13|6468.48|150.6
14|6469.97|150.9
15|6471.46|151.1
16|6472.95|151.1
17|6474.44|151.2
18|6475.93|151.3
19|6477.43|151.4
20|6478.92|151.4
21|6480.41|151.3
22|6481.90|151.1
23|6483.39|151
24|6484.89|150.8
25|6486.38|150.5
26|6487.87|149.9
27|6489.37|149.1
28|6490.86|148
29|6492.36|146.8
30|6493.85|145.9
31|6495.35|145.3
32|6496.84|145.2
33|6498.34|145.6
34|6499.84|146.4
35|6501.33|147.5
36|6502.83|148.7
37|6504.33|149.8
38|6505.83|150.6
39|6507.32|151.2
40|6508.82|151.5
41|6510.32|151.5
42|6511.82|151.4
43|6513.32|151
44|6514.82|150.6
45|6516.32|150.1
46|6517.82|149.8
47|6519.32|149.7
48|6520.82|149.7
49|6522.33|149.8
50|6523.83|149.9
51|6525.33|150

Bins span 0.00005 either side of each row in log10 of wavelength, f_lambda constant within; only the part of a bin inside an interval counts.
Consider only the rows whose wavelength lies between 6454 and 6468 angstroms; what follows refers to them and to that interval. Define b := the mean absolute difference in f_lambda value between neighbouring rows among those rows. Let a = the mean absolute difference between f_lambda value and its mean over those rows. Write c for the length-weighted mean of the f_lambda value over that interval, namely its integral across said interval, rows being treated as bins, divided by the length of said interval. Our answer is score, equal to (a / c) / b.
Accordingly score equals 0.0145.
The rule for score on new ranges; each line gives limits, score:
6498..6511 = 0.0174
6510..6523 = 0.0181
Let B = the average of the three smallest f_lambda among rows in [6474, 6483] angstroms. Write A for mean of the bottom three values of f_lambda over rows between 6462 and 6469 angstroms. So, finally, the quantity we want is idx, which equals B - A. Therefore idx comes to 1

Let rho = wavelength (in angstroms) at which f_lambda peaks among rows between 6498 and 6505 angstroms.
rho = 6504.33 angstroms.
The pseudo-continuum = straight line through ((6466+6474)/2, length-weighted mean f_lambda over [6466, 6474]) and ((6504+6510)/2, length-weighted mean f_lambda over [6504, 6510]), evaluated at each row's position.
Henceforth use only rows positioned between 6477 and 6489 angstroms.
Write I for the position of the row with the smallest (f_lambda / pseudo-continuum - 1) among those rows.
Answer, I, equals 6487.87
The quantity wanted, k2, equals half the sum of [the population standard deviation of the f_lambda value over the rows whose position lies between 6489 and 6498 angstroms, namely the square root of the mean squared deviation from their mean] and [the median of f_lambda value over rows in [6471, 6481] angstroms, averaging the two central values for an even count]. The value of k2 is 76.4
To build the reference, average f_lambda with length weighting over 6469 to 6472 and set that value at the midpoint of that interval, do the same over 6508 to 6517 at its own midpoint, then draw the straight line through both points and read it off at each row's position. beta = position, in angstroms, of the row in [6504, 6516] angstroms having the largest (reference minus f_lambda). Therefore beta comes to 6504.33 angstroms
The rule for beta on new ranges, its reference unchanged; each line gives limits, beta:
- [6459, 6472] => 6464.02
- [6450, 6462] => 6461.04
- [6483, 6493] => 6492.36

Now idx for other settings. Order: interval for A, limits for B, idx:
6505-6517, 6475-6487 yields 0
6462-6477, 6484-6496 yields -4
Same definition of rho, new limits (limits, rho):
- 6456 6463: 6456.58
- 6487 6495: 6487.87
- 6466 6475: 6474.44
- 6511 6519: 6511.82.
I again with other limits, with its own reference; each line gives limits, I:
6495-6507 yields 6496.84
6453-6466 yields 6464.02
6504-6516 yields 6504.33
